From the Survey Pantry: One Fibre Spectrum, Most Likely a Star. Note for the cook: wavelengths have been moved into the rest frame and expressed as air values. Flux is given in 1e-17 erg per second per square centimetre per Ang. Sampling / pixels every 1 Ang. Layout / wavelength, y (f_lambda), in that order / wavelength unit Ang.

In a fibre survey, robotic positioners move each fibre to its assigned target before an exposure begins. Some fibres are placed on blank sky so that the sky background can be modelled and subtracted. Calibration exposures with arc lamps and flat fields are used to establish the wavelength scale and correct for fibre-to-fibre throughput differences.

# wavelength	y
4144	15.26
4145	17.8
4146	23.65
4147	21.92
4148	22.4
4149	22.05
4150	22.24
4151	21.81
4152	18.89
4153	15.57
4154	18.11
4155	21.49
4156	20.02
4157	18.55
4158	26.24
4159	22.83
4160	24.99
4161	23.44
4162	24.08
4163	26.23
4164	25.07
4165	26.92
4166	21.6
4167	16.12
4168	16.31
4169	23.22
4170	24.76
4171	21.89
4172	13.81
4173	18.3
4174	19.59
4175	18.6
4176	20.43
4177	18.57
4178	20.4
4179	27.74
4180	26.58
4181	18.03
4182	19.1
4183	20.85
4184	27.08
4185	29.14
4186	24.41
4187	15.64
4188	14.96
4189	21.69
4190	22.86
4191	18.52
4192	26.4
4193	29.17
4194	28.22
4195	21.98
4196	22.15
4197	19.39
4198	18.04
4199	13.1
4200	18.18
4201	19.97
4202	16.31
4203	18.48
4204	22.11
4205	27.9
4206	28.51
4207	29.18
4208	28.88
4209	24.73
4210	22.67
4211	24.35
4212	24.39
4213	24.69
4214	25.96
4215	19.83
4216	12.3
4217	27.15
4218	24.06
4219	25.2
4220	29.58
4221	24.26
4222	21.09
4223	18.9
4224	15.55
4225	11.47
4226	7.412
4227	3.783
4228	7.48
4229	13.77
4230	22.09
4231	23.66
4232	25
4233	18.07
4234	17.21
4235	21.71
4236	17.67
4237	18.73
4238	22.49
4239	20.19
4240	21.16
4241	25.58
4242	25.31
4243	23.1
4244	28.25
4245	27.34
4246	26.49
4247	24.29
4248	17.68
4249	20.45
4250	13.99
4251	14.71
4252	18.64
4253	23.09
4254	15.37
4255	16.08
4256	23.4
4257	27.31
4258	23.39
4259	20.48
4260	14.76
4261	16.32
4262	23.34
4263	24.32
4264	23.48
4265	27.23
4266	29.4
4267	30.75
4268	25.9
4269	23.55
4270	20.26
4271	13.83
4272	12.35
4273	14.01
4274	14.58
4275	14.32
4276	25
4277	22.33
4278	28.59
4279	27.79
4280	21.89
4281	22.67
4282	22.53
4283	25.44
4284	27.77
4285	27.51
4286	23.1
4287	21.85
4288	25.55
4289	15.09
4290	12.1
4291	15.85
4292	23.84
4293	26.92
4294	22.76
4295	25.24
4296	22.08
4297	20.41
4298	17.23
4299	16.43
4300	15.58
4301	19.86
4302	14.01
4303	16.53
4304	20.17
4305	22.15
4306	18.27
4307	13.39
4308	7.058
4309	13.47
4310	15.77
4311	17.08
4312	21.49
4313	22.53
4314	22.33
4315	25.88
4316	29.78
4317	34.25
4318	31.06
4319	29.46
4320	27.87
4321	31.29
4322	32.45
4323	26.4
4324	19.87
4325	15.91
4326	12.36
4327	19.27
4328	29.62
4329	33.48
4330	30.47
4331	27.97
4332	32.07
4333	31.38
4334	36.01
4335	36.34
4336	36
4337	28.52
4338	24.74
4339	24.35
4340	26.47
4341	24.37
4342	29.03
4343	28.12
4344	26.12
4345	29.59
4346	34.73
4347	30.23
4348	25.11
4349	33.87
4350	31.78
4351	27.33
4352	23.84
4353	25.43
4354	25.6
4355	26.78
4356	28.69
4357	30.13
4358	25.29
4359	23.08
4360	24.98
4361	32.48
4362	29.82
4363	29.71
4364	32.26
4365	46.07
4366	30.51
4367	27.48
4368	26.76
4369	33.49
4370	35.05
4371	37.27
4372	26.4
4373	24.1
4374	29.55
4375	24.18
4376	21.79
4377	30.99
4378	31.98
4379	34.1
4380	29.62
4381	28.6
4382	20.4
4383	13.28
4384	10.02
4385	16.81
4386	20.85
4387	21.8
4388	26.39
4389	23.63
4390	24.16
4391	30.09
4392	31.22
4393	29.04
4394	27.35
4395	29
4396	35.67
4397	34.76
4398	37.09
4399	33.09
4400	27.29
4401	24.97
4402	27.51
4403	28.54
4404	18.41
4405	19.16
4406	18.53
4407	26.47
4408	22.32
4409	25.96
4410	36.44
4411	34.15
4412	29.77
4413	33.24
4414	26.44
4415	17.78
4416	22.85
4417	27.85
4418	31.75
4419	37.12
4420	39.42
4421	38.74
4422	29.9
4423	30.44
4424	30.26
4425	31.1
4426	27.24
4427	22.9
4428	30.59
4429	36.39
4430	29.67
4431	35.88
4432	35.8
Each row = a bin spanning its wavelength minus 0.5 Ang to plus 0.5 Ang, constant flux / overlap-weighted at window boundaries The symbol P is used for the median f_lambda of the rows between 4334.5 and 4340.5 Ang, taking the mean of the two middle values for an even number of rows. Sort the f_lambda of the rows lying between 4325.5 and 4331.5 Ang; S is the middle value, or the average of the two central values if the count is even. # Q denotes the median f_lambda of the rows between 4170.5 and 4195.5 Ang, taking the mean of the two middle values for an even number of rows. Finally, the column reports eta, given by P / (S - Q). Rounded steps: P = 27.5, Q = 21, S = 29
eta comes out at 3.5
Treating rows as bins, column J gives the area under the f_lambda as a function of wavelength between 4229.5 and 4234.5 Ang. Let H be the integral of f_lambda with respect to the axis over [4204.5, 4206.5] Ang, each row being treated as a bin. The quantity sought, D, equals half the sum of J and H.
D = 81.2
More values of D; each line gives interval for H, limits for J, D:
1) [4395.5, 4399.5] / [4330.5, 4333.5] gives 116.0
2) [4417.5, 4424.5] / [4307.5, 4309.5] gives 129.1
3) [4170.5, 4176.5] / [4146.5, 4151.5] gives 111.5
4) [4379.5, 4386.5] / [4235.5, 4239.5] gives 109.3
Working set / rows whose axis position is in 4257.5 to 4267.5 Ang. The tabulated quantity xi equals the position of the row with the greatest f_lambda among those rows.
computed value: 4267 Ang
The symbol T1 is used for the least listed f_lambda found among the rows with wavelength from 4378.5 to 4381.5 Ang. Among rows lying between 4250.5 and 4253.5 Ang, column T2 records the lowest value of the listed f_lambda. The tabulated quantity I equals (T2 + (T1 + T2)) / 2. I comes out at 29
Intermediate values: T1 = 28.6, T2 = 14.71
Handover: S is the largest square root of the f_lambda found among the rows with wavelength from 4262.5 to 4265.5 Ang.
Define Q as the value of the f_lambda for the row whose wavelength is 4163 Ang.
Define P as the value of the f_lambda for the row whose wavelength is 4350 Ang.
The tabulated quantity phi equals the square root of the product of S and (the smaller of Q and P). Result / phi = 11.7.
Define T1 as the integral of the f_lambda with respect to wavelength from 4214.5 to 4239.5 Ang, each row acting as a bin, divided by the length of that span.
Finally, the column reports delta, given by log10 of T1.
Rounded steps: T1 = 18.7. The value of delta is 1.27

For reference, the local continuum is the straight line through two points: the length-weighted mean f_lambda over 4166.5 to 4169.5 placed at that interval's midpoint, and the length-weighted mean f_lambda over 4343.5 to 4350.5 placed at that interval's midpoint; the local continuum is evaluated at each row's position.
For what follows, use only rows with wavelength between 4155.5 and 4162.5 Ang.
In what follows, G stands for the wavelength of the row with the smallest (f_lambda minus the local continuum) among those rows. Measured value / 4157 Ang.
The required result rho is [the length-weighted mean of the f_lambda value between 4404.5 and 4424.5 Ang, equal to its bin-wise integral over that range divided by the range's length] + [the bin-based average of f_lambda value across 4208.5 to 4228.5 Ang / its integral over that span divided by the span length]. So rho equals 49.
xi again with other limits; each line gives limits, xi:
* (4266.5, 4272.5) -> 4267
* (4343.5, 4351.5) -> 4346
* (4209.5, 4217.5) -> 4217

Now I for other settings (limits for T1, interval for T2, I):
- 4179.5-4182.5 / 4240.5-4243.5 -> 32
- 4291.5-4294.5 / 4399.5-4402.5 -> 36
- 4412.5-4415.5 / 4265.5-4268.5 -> 35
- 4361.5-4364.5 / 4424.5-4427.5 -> 38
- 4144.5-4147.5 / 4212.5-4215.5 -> 29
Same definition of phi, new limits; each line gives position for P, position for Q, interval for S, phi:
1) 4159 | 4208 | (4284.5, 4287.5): 10.9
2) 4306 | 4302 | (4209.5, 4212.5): 8.3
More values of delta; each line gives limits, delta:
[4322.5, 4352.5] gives 1.44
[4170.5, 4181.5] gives 1.31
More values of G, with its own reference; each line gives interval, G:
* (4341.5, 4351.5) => 4348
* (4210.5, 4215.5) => 4215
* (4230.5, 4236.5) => 4234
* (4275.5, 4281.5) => 4280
